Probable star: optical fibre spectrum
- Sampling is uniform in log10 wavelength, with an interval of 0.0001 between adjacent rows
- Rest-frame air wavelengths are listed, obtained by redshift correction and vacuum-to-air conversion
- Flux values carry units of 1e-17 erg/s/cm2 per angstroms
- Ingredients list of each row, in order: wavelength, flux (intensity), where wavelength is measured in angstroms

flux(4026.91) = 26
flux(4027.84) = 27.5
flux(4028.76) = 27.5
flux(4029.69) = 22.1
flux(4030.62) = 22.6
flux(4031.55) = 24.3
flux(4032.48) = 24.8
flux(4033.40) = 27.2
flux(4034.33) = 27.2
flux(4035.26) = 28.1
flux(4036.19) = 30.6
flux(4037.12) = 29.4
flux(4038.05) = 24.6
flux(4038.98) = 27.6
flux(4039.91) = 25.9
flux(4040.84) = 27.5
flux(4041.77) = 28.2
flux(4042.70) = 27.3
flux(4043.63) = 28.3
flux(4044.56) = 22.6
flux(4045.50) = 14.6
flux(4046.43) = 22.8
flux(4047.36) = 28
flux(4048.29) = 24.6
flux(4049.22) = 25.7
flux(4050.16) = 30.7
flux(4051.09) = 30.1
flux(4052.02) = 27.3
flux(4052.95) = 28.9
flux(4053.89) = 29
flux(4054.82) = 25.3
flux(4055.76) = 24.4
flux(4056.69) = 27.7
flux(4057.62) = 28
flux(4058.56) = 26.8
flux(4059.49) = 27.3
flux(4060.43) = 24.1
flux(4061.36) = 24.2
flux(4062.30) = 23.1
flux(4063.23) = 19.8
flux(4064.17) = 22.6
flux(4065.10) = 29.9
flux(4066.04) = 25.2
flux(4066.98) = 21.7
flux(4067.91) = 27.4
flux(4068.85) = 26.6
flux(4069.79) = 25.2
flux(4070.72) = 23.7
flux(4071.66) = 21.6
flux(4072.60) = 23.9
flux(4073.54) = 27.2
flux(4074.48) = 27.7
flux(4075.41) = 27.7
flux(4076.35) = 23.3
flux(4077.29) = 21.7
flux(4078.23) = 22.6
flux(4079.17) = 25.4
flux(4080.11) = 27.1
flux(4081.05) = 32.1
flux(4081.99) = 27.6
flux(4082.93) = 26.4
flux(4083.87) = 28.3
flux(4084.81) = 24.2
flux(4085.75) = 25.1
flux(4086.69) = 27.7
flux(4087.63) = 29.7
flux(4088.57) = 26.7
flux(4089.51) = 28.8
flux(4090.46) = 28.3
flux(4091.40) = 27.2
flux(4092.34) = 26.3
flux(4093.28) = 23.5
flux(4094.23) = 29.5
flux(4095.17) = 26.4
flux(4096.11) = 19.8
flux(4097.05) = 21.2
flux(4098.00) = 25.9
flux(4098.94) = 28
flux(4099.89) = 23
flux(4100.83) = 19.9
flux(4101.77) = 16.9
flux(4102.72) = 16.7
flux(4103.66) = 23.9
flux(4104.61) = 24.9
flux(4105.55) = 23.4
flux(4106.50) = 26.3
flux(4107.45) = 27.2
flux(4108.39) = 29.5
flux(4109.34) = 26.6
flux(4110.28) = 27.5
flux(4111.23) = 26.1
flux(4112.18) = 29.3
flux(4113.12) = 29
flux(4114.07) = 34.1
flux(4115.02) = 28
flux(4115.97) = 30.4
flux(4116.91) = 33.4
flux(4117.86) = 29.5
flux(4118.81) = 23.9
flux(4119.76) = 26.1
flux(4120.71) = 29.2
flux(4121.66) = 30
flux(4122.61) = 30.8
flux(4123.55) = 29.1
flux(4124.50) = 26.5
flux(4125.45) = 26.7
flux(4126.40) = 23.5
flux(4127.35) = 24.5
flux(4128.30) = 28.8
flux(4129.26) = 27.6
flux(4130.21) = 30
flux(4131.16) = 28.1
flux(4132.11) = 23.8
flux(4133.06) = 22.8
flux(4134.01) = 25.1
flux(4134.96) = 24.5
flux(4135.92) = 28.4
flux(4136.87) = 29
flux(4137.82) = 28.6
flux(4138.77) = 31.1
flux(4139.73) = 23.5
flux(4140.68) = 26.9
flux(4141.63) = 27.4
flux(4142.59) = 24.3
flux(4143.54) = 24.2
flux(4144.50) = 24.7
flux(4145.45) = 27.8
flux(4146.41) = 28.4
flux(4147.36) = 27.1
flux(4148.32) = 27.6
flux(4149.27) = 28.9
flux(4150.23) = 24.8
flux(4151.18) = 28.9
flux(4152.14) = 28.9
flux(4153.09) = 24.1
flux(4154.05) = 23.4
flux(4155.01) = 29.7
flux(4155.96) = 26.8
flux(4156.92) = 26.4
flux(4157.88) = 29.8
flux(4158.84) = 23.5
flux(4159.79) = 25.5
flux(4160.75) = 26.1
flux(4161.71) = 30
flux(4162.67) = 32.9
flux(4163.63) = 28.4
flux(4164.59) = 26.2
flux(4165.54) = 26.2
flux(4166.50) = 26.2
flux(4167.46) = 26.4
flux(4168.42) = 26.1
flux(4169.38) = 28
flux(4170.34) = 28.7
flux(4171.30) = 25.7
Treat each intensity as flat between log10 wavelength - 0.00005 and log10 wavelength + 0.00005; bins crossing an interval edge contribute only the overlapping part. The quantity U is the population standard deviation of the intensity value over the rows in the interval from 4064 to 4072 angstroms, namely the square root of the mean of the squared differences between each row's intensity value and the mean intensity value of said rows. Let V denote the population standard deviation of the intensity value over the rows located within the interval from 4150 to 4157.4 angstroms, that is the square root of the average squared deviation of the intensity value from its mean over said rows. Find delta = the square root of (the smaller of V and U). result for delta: 1.50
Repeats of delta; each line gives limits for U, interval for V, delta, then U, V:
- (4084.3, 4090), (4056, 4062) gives 1.26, 1.9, 1.60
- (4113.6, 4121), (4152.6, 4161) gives 1.50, 3.2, 2.25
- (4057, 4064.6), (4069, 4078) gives 1.51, 2.6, 2.28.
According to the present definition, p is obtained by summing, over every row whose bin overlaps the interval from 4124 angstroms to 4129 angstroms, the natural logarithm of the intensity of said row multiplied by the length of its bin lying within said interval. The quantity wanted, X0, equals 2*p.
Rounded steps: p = 16.3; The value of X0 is 33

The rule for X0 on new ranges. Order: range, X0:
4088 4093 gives 33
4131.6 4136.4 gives 31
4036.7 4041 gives 28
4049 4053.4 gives 30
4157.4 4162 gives 30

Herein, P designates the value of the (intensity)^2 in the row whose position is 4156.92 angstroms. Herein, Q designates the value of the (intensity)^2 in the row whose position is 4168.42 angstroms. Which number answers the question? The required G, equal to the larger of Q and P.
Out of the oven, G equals 697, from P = 697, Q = 681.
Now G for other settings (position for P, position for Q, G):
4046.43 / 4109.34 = 708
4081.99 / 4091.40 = 762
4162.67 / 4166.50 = 1082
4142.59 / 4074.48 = 767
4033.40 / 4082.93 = 740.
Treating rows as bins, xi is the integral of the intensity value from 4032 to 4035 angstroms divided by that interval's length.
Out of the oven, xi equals 27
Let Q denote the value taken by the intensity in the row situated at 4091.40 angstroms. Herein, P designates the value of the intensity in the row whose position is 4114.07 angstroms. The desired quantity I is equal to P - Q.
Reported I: 6.9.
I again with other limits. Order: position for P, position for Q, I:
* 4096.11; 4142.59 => -4.5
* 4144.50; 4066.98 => 3.0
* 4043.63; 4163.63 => -0.1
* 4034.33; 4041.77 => -1.0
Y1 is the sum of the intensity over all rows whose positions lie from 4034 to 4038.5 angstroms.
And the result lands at 140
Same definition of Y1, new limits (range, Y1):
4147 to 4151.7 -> 137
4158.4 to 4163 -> 138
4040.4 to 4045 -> 134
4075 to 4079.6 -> 121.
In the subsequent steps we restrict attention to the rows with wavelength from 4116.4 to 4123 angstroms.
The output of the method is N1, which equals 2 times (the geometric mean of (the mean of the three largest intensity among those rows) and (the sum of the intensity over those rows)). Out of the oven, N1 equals 160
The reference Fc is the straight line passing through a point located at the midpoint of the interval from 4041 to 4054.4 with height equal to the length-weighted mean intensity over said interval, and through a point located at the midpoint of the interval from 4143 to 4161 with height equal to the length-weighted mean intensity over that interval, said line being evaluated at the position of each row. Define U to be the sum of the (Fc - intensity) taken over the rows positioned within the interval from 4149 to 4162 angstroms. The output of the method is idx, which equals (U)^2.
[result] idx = 11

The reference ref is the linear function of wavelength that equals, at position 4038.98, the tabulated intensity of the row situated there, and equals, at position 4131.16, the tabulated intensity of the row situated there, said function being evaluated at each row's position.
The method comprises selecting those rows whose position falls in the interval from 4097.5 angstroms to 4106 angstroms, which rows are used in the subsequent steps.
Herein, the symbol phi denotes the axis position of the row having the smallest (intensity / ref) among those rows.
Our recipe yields 4102.72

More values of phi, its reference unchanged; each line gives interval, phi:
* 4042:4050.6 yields 4045.50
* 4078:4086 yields 4078.23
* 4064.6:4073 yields 4071.66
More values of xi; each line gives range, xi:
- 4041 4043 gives 28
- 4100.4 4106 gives 21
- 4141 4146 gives 26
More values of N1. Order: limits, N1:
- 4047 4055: 173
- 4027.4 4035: 149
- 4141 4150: 165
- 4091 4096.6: 130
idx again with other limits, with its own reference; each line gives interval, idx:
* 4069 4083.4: 170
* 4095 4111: 1887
